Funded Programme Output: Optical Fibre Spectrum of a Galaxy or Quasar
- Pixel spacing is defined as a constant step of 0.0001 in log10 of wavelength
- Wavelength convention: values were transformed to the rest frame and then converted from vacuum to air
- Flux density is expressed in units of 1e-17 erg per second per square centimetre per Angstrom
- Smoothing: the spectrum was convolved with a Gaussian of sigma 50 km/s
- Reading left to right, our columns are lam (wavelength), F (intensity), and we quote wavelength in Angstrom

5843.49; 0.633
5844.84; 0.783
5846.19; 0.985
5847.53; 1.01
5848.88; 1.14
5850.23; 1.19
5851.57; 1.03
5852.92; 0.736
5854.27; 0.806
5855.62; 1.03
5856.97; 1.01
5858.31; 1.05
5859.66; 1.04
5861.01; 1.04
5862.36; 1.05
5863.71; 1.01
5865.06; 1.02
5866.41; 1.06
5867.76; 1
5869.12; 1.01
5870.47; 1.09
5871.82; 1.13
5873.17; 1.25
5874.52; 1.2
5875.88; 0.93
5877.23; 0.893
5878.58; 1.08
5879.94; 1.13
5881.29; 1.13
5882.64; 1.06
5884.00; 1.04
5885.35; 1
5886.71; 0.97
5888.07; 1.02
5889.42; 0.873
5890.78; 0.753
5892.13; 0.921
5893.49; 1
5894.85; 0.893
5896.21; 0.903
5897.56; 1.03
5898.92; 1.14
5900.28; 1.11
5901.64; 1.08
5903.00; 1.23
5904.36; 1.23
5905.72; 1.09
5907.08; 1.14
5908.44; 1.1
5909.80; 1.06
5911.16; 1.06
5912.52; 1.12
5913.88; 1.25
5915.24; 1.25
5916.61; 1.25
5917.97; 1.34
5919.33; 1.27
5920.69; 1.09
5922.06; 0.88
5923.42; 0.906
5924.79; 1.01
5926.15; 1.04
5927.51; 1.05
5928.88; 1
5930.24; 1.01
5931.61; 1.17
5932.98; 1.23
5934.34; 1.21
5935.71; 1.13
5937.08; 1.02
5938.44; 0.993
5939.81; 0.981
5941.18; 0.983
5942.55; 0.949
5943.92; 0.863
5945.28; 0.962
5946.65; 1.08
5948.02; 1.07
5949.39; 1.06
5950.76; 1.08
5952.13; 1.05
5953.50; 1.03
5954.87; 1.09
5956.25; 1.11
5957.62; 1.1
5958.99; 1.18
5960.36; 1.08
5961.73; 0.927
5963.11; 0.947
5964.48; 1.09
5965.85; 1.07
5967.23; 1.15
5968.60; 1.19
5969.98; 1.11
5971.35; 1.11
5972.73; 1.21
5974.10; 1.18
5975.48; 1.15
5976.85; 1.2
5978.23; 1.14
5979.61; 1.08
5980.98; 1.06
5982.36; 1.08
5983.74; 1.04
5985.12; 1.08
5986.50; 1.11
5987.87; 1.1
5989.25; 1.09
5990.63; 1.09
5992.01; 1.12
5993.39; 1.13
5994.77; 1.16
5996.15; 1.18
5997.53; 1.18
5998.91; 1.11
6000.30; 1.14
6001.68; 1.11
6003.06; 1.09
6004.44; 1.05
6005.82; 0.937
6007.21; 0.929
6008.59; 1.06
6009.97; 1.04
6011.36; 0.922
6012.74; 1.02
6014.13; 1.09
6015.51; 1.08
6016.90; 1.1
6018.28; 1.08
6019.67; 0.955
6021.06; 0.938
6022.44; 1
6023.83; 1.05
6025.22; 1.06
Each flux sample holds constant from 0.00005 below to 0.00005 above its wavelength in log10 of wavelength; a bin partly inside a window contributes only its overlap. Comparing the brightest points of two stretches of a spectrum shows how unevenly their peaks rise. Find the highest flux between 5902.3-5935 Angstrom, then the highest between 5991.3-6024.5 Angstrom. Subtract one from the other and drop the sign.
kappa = 0.16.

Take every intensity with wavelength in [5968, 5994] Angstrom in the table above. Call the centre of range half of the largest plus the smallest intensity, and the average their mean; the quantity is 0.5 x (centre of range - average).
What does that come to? 0.003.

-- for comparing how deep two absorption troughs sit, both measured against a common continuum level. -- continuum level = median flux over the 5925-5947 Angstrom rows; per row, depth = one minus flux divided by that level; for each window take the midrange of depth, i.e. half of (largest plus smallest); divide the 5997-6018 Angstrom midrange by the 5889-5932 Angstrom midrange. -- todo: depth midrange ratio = 1.1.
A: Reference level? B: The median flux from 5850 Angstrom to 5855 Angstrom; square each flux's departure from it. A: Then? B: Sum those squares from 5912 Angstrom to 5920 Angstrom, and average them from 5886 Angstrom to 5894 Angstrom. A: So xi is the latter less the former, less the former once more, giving -1.3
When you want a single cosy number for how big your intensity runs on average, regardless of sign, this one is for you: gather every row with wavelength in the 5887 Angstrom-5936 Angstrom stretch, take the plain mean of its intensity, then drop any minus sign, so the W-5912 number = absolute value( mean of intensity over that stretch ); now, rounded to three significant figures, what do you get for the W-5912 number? 1.08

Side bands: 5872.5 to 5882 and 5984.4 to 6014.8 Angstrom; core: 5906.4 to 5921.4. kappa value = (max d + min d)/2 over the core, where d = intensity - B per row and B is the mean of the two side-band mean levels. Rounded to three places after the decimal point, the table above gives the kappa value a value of 0.117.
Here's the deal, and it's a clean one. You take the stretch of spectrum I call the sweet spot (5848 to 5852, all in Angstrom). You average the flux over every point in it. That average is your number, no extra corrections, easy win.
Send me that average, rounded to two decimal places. 1.12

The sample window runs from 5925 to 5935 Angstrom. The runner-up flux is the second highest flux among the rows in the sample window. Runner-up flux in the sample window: 1.21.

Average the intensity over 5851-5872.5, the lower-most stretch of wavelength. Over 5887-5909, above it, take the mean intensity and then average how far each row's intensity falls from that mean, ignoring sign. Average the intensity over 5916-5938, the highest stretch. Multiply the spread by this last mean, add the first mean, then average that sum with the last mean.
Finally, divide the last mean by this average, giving 0.99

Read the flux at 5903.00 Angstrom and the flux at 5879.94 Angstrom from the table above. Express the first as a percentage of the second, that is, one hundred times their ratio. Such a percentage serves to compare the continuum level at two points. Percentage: 109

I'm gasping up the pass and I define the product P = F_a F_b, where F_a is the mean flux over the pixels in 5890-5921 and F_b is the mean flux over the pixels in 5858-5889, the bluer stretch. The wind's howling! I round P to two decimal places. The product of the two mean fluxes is 1.16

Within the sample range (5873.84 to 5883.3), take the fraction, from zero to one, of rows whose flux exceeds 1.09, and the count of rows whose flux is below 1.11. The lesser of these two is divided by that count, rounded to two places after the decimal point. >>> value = 0.11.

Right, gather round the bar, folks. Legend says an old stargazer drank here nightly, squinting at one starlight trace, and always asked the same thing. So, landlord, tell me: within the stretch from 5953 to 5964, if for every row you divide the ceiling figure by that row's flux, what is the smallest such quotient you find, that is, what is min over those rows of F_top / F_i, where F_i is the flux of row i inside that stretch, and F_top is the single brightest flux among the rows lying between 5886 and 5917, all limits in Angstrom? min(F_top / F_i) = 1.059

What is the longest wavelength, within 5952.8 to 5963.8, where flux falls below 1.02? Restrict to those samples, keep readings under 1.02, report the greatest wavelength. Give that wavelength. 5963.11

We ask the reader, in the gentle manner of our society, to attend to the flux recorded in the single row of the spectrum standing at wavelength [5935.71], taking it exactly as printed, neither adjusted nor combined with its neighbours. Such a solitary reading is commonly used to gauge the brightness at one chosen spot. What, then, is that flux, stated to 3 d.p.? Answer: 1.130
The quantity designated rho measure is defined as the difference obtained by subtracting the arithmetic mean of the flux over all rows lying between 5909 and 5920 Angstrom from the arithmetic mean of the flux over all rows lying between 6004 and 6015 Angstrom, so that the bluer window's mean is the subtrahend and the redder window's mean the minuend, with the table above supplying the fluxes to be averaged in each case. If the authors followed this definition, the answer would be -0.19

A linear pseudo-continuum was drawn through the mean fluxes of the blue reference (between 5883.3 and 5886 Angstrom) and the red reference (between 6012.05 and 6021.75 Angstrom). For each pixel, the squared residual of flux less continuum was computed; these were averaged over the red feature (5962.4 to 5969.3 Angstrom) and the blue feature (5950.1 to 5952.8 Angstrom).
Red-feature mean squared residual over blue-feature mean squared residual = 6.7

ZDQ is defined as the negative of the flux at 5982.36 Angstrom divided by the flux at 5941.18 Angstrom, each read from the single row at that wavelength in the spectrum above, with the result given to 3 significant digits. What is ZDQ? -1.10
